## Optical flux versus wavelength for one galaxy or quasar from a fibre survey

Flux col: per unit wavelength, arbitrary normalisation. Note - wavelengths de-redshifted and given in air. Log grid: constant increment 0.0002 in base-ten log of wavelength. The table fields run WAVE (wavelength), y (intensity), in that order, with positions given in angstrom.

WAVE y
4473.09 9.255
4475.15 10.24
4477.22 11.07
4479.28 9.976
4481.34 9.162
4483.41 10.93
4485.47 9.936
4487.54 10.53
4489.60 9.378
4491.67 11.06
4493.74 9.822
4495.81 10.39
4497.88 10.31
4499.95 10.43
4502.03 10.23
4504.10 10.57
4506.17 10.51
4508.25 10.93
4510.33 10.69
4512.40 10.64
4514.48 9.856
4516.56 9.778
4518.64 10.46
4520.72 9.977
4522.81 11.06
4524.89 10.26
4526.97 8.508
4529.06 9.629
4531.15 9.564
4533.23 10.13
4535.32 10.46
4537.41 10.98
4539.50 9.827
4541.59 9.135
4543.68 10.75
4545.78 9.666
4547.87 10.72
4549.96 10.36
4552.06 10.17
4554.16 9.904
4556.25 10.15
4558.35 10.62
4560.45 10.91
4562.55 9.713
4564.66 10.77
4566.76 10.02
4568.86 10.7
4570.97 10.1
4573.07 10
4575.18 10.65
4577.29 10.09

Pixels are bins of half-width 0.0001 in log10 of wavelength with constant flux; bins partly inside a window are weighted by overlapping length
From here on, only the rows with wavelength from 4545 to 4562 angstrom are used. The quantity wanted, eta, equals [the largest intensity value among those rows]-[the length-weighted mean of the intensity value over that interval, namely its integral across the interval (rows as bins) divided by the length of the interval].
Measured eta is 0.60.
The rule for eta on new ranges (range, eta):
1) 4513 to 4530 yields 1.10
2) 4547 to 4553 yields 0.31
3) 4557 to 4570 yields 0.47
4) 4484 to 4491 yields 0.45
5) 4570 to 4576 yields 0.41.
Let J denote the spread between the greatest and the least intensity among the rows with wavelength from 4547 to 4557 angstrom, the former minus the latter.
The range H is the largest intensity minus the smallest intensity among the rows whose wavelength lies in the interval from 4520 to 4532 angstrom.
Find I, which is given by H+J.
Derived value 3.4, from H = 2.6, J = 0.8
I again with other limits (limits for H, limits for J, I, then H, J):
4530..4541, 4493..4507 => 2.2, 1.4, 0.7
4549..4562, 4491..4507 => 2.2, 1.0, 1.2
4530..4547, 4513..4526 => 3.1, 1.8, 1.3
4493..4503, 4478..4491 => 2.4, 0.6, 1.8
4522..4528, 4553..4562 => 3.6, 2.6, 1.0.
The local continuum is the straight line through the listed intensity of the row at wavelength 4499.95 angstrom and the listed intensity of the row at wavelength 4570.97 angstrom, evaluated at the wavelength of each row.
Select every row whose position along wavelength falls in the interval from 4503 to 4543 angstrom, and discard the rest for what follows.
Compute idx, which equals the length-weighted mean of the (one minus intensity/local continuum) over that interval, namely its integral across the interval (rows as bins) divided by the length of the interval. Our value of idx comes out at 0.02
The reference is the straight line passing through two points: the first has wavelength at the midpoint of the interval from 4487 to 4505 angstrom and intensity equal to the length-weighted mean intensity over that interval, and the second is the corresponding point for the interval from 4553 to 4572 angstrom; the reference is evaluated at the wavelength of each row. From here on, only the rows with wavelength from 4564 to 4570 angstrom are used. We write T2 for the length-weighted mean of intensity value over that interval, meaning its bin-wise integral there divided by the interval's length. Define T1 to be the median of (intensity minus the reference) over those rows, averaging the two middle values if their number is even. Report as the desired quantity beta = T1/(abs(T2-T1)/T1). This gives 0.014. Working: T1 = 0.38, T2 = 10.47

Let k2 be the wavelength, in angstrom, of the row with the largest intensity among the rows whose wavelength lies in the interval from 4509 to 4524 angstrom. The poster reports 4522.81 angstrom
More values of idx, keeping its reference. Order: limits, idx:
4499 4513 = -0.02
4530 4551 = 0.01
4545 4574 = -0.01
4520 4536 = 0.04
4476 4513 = 0.01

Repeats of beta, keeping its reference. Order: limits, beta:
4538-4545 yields 0.022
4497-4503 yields 0.000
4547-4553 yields 0.000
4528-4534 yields 0.044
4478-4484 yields 0.010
